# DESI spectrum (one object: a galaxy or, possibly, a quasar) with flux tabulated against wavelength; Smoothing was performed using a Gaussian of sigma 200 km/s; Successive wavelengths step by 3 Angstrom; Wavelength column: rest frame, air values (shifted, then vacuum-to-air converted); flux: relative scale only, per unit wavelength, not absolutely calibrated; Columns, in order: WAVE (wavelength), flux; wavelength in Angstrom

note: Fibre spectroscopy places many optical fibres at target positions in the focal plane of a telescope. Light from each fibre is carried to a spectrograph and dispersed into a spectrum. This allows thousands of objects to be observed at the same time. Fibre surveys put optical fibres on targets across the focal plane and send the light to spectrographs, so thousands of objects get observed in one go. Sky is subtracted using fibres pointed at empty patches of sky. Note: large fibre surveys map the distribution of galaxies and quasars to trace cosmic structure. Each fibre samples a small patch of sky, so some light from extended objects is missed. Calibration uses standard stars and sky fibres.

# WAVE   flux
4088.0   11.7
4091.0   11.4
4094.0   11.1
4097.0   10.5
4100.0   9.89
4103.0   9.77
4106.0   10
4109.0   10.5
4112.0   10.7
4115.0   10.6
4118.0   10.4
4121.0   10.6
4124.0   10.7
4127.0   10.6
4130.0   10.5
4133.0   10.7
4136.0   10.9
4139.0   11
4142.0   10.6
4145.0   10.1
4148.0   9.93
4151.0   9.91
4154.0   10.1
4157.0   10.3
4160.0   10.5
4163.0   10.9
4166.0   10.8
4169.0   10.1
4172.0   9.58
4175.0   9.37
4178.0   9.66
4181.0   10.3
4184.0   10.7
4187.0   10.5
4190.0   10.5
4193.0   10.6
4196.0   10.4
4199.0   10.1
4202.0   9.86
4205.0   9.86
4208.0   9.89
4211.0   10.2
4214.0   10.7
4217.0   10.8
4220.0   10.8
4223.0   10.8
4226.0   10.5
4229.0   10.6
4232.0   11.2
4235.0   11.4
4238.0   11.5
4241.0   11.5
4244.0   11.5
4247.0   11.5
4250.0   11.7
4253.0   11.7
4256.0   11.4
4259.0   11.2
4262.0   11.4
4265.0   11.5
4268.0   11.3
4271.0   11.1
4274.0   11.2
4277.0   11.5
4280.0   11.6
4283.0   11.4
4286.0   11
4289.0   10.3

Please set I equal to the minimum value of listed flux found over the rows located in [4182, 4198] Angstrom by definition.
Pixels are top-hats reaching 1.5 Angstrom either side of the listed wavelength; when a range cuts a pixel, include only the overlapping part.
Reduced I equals 10.4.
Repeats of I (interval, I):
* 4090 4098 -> 10.5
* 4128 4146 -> 10.1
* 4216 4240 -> 10.5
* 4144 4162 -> 9.91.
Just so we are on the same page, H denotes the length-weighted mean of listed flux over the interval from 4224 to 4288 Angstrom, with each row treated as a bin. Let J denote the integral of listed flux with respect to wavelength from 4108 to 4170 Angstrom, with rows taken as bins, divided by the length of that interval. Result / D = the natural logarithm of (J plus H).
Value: 3.08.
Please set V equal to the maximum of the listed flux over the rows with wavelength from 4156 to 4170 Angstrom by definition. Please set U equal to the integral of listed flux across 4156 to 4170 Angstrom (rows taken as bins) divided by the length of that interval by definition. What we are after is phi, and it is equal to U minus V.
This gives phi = -0.36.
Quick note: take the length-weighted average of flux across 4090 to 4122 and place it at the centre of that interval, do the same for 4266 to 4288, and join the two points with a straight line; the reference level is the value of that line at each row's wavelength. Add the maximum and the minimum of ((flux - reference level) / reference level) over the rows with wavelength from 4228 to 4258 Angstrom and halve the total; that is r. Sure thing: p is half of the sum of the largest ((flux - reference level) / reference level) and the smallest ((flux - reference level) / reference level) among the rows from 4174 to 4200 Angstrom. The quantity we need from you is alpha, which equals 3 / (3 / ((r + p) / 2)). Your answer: -0.035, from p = -0.073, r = 0.00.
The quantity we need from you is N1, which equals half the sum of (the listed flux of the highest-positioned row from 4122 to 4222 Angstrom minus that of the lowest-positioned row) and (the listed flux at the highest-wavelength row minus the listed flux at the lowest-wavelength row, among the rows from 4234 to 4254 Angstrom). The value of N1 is 0.20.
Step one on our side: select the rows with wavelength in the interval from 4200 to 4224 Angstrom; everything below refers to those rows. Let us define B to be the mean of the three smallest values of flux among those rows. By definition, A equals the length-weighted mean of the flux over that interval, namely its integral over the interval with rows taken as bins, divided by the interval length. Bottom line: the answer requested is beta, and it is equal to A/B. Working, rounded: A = 10.3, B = 9.9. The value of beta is 1.049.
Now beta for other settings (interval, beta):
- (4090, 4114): 1.059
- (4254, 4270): 1.006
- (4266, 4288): 1.016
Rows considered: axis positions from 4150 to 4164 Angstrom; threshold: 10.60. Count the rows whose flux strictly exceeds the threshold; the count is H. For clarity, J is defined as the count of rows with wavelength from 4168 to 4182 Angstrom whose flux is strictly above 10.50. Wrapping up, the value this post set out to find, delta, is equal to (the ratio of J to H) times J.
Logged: 0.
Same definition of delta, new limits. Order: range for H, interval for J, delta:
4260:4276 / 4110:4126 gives 3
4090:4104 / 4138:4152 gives 2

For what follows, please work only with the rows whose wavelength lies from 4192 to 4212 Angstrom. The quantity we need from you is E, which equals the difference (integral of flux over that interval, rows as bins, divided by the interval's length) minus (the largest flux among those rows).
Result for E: -0.5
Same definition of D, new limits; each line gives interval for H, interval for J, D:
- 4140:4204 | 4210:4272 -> 3.06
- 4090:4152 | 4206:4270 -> 3.07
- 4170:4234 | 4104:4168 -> 3.04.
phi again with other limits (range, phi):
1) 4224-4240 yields -0.45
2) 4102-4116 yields -0.38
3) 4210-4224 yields -0.13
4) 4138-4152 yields -0.70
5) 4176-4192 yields -0.39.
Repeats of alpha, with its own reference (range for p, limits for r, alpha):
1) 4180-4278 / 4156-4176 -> -0.042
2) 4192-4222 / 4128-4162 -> -0.039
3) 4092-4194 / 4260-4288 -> -0.017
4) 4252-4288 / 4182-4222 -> -0.023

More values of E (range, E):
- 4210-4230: -0.2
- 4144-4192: -0.7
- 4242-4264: -0.2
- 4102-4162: -0.6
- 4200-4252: -0.9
